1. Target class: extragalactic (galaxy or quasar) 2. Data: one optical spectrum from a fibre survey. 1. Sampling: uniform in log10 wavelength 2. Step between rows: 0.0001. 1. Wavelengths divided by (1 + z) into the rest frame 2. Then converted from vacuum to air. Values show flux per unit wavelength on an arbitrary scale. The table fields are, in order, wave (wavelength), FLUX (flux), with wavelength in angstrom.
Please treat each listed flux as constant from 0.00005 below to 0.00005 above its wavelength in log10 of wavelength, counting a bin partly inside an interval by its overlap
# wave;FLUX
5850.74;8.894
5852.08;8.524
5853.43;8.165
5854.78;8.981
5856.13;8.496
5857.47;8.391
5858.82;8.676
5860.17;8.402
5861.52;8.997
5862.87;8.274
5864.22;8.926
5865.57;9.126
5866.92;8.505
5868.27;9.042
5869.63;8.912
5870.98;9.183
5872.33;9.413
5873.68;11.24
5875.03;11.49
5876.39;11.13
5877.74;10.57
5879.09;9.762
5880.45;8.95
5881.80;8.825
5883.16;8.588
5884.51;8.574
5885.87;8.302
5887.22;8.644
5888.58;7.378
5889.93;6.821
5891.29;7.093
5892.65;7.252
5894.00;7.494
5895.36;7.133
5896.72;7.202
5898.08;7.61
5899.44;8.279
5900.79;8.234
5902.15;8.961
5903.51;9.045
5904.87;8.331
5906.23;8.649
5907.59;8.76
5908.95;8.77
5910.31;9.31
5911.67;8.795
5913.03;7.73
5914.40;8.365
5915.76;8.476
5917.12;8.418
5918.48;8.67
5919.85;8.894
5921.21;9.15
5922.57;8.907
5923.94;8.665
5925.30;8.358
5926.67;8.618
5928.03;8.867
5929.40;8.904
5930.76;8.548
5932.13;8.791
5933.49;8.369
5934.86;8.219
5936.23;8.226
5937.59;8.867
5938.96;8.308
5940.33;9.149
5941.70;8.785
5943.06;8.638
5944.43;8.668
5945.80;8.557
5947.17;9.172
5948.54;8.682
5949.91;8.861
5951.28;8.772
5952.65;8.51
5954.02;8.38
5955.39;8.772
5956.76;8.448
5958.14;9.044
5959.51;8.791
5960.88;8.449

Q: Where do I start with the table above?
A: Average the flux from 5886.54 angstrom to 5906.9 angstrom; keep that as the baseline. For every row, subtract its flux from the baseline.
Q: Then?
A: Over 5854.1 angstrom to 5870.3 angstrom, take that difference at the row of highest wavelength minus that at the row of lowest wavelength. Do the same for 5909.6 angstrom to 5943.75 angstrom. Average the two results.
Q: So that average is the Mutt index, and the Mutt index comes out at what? 0.4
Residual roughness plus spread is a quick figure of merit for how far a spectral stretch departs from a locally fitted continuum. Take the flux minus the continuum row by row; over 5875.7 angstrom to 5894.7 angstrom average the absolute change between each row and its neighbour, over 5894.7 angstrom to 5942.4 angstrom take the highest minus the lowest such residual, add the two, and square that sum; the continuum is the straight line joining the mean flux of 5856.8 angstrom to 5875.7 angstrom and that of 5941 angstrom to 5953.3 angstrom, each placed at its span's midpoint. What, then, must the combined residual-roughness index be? 7.3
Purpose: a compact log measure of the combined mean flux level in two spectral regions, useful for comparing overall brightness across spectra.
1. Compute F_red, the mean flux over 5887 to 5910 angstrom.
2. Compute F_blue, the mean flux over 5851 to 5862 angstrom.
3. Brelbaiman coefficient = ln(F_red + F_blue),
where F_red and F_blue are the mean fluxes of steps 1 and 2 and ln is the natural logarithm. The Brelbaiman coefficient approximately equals 2.81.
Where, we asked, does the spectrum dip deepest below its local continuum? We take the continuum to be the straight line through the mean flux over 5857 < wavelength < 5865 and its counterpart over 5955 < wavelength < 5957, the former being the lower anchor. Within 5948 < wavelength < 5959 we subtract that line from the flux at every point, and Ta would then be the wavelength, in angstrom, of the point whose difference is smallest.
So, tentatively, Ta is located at 5954.02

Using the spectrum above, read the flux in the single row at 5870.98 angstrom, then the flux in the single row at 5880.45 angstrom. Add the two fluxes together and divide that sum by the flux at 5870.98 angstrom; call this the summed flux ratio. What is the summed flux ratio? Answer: 1.975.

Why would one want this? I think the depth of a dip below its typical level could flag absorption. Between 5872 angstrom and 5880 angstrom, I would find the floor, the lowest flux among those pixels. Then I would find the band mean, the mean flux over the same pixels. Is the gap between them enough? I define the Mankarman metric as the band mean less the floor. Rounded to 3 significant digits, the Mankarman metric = 1.19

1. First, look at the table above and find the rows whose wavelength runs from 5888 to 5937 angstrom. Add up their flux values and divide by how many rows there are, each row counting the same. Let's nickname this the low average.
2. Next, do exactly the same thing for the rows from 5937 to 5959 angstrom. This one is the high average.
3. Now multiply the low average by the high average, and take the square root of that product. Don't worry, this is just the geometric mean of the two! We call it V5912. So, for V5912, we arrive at 8.52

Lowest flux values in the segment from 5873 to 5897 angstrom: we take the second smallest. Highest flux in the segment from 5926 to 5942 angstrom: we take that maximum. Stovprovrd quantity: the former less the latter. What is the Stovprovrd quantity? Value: -2.06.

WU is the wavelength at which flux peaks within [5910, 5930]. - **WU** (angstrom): 5910.31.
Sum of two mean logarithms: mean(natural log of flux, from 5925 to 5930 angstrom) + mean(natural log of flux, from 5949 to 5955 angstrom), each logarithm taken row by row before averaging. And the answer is 4.32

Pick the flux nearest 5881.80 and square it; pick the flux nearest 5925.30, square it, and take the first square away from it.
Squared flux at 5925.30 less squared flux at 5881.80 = -8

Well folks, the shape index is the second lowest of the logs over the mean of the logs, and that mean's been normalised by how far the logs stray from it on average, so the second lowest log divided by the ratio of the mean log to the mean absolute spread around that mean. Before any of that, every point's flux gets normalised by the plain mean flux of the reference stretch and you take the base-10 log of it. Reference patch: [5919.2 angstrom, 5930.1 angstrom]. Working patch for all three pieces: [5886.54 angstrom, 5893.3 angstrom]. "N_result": 0.034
